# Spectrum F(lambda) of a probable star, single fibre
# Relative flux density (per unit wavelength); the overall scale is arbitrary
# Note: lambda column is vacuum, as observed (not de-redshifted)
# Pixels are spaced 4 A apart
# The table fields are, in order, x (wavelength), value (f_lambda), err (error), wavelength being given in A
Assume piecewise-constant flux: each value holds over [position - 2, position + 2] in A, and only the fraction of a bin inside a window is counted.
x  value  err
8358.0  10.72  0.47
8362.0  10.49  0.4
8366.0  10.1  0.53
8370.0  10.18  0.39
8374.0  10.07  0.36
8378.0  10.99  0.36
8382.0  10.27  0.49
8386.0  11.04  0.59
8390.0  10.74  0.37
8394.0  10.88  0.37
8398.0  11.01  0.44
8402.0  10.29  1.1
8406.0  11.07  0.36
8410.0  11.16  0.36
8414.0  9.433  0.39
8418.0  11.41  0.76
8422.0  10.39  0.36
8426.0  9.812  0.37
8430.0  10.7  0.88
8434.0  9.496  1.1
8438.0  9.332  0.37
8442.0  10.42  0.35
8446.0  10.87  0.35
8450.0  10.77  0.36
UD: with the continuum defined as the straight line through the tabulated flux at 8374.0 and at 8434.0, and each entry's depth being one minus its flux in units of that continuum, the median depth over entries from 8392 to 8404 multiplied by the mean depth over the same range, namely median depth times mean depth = 0.009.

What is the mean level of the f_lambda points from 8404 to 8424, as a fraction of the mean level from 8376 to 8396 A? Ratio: 0.992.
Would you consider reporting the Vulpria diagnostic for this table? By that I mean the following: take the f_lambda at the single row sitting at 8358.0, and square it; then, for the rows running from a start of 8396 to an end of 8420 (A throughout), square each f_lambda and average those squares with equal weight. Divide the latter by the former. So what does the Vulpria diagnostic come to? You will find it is 1.01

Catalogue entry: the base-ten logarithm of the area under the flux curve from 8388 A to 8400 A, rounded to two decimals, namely 2.12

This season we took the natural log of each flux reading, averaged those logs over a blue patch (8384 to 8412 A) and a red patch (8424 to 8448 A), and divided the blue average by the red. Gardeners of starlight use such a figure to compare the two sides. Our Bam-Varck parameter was 1.03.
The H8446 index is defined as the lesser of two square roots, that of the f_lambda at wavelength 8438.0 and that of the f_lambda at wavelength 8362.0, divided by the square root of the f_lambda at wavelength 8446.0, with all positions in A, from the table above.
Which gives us 0.93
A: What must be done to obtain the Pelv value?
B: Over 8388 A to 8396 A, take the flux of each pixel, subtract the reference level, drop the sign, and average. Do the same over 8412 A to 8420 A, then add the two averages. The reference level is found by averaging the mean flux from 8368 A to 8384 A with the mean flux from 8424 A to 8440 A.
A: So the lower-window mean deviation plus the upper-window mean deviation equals 1.69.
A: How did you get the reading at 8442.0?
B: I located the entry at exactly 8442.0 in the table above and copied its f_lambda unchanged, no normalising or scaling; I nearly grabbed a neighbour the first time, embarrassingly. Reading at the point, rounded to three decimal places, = 10.420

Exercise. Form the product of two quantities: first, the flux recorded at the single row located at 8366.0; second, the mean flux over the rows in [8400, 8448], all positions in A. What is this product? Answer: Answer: 104.7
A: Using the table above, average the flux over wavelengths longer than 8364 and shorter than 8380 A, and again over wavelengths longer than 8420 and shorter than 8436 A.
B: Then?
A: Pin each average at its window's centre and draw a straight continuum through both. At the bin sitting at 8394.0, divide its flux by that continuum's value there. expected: 1.06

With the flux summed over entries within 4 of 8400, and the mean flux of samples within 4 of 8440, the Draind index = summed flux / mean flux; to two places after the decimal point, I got 2.16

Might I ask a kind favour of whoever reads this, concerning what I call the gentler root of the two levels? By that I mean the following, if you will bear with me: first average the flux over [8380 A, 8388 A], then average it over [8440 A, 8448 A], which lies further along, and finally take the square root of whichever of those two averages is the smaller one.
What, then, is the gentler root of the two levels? 3.26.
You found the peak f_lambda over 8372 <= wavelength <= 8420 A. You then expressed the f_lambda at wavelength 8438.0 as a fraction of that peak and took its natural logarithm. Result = -0.201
